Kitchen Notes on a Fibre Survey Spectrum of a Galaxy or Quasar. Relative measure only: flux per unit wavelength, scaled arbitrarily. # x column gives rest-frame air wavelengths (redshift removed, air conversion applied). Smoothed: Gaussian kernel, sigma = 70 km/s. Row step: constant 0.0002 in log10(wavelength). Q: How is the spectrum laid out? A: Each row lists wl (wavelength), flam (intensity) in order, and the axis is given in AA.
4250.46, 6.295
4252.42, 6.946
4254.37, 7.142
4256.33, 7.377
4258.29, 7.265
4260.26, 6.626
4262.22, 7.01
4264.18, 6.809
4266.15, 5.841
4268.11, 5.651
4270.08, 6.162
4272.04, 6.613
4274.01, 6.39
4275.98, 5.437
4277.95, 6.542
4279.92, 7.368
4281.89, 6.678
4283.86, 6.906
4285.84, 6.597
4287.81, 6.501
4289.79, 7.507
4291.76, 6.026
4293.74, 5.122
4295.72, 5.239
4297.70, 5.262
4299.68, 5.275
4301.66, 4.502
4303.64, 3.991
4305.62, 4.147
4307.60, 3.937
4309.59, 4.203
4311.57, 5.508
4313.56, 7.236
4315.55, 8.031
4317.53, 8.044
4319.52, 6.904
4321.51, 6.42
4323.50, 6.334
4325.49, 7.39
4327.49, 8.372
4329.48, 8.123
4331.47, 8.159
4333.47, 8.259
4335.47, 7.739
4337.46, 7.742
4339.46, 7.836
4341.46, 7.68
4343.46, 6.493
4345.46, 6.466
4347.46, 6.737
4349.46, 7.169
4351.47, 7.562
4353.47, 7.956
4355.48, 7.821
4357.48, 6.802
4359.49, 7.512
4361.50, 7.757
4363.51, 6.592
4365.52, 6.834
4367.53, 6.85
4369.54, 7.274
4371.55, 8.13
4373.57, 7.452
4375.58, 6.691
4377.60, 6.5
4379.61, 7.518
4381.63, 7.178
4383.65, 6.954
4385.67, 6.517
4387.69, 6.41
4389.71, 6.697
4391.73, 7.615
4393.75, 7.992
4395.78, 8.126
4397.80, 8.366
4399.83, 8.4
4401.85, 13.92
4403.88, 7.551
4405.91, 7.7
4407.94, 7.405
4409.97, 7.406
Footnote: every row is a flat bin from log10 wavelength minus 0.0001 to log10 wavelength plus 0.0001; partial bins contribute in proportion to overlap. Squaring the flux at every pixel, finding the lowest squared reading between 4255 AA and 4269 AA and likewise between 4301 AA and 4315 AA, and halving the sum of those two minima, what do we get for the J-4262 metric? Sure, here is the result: 24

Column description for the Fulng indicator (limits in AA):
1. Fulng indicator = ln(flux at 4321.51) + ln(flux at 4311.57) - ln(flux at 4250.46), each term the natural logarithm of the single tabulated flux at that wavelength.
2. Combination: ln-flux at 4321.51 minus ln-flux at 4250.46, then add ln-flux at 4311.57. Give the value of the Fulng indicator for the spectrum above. 1.73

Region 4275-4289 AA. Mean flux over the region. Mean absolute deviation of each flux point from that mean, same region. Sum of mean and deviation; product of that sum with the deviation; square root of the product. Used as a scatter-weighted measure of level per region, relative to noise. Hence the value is 1.57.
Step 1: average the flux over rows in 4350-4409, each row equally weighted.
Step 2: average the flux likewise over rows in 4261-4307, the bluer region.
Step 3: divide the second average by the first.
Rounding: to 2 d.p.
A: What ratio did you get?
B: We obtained 0.79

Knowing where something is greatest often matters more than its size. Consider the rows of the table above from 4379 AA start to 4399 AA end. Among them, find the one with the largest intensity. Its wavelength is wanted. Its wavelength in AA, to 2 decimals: 4397.80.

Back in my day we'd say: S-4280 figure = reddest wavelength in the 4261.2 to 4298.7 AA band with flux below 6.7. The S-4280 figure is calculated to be 4297.70 AA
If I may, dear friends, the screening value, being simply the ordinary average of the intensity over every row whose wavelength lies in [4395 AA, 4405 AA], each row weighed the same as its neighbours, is 9.3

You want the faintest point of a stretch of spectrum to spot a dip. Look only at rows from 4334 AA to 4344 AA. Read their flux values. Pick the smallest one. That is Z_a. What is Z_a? 6.493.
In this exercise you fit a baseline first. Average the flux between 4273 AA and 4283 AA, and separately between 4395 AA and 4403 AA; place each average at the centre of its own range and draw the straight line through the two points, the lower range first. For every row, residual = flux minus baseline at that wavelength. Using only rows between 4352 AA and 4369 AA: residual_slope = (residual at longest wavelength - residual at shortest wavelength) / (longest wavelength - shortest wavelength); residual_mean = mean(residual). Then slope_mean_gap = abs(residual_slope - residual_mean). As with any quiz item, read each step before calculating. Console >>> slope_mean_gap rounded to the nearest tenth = 1.3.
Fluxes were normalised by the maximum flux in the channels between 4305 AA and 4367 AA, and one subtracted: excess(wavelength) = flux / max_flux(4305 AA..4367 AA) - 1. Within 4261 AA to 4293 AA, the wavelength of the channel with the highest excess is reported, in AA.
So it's 4289.79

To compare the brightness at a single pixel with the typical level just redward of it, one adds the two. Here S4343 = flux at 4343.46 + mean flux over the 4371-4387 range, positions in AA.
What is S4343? 13.6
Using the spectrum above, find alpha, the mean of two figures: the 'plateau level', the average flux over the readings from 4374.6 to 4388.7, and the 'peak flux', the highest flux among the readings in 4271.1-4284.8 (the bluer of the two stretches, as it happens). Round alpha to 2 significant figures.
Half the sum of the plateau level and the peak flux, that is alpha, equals 7.1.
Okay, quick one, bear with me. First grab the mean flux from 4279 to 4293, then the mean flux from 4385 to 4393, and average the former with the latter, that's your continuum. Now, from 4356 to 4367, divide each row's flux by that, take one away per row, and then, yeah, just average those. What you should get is 0.04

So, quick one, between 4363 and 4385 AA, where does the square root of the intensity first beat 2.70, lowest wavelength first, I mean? 4371.55 AA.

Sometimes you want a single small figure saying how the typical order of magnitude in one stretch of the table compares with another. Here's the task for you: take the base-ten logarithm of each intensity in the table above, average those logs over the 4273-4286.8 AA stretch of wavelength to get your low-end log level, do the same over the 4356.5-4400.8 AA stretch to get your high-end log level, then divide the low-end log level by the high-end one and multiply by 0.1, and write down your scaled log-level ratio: 0.095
